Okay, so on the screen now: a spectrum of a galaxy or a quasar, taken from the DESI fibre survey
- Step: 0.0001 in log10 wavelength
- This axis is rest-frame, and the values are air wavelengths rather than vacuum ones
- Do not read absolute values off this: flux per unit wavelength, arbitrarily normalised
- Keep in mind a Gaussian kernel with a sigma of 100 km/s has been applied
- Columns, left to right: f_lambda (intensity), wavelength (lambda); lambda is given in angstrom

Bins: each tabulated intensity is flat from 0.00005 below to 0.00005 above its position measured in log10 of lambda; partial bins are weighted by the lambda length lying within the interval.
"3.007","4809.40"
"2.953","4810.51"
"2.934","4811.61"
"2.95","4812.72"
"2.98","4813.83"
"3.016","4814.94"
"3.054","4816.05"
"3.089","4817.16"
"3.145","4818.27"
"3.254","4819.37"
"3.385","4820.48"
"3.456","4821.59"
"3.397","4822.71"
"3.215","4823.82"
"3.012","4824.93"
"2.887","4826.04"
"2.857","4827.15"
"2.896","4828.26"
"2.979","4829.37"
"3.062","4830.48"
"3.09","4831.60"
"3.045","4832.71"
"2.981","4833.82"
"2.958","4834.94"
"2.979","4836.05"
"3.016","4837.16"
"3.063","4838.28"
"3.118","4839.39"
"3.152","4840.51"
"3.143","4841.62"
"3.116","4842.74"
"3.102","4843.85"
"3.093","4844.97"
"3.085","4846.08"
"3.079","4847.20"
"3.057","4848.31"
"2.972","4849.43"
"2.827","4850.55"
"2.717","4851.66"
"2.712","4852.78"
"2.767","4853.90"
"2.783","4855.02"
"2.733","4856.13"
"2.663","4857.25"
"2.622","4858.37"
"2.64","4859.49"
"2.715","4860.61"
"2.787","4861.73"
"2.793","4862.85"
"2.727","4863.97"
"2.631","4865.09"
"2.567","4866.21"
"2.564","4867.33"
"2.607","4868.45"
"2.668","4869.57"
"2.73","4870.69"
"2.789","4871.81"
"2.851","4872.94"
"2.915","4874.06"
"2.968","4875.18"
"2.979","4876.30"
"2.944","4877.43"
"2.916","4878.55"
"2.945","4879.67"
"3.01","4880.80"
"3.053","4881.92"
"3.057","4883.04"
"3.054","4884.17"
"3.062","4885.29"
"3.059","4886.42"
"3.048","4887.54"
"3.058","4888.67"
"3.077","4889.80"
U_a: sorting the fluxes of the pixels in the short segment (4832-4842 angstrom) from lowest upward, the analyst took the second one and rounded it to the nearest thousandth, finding 2.979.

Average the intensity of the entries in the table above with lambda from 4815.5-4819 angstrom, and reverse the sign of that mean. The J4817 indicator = -3.1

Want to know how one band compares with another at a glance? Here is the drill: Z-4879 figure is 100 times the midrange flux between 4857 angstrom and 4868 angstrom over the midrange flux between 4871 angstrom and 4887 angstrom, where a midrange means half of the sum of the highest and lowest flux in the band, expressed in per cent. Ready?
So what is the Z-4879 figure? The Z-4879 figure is 92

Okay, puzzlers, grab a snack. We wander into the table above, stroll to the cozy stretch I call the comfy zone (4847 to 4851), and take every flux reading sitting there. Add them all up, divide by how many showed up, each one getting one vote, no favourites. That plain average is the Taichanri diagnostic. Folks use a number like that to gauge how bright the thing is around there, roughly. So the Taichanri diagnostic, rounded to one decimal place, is 3.0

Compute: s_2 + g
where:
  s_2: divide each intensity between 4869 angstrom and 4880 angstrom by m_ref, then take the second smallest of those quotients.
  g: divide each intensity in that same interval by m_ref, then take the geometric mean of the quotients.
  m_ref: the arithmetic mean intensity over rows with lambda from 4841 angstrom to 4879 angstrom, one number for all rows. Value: 1.98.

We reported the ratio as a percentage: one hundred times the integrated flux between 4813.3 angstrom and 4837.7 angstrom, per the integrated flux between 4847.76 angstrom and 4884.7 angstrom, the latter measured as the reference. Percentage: 72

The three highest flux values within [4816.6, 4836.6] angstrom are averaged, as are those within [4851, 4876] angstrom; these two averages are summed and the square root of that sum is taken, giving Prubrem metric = 2.51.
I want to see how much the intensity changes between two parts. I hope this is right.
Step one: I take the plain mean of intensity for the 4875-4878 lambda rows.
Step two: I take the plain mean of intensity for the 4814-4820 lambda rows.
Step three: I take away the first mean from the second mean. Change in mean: 0.15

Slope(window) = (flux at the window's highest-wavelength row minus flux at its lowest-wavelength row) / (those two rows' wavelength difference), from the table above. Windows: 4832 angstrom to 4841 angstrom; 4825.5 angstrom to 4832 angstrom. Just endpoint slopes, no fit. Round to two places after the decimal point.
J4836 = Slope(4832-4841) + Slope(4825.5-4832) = 0.05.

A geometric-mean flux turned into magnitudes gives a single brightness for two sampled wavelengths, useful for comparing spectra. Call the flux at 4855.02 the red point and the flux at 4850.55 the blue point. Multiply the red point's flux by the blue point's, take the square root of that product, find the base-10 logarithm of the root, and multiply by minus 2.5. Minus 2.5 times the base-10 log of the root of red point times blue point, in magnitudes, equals -1.12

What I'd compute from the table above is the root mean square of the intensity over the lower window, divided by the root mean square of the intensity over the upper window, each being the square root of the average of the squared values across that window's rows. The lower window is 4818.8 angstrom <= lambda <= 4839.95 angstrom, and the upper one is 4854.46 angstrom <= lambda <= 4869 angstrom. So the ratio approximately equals 1.15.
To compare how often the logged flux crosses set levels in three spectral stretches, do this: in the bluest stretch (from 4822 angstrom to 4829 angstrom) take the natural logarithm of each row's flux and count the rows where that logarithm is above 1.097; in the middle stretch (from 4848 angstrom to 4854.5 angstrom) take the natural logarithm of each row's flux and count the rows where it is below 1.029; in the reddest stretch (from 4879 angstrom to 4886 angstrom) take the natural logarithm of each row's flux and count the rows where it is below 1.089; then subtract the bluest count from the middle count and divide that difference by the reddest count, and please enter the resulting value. 0.0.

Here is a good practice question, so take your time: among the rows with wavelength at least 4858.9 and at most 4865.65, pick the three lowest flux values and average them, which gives 2.66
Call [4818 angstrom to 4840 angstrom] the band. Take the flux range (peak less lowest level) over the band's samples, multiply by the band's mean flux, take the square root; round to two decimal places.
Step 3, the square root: 1.36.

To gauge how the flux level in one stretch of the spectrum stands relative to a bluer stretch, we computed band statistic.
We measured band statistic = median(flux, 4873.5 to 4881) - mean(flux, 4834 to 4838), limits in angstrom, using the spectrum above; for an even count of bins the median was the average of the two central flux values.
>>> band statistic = -0.04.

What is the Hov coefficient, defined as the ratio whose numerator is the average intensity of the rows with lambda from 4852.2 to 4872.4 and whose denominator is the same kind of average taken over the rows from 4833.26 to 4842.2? 0.88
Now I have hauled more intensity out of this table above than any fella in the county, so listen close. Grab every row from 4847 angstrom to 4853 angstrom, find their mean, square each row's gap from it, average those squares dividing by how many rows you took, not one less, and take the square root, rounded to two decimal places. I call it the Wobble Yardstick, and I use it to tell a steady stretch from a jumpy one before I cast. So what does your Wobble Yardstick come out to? 0.15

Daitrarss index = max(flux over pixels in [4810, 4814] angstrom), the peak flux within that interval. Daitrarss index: 2.98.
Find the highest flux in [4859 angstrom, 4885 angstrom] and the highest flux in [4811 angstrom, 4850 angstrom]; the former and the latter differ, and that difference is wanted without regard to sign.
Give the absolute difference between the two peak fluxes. 0.399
